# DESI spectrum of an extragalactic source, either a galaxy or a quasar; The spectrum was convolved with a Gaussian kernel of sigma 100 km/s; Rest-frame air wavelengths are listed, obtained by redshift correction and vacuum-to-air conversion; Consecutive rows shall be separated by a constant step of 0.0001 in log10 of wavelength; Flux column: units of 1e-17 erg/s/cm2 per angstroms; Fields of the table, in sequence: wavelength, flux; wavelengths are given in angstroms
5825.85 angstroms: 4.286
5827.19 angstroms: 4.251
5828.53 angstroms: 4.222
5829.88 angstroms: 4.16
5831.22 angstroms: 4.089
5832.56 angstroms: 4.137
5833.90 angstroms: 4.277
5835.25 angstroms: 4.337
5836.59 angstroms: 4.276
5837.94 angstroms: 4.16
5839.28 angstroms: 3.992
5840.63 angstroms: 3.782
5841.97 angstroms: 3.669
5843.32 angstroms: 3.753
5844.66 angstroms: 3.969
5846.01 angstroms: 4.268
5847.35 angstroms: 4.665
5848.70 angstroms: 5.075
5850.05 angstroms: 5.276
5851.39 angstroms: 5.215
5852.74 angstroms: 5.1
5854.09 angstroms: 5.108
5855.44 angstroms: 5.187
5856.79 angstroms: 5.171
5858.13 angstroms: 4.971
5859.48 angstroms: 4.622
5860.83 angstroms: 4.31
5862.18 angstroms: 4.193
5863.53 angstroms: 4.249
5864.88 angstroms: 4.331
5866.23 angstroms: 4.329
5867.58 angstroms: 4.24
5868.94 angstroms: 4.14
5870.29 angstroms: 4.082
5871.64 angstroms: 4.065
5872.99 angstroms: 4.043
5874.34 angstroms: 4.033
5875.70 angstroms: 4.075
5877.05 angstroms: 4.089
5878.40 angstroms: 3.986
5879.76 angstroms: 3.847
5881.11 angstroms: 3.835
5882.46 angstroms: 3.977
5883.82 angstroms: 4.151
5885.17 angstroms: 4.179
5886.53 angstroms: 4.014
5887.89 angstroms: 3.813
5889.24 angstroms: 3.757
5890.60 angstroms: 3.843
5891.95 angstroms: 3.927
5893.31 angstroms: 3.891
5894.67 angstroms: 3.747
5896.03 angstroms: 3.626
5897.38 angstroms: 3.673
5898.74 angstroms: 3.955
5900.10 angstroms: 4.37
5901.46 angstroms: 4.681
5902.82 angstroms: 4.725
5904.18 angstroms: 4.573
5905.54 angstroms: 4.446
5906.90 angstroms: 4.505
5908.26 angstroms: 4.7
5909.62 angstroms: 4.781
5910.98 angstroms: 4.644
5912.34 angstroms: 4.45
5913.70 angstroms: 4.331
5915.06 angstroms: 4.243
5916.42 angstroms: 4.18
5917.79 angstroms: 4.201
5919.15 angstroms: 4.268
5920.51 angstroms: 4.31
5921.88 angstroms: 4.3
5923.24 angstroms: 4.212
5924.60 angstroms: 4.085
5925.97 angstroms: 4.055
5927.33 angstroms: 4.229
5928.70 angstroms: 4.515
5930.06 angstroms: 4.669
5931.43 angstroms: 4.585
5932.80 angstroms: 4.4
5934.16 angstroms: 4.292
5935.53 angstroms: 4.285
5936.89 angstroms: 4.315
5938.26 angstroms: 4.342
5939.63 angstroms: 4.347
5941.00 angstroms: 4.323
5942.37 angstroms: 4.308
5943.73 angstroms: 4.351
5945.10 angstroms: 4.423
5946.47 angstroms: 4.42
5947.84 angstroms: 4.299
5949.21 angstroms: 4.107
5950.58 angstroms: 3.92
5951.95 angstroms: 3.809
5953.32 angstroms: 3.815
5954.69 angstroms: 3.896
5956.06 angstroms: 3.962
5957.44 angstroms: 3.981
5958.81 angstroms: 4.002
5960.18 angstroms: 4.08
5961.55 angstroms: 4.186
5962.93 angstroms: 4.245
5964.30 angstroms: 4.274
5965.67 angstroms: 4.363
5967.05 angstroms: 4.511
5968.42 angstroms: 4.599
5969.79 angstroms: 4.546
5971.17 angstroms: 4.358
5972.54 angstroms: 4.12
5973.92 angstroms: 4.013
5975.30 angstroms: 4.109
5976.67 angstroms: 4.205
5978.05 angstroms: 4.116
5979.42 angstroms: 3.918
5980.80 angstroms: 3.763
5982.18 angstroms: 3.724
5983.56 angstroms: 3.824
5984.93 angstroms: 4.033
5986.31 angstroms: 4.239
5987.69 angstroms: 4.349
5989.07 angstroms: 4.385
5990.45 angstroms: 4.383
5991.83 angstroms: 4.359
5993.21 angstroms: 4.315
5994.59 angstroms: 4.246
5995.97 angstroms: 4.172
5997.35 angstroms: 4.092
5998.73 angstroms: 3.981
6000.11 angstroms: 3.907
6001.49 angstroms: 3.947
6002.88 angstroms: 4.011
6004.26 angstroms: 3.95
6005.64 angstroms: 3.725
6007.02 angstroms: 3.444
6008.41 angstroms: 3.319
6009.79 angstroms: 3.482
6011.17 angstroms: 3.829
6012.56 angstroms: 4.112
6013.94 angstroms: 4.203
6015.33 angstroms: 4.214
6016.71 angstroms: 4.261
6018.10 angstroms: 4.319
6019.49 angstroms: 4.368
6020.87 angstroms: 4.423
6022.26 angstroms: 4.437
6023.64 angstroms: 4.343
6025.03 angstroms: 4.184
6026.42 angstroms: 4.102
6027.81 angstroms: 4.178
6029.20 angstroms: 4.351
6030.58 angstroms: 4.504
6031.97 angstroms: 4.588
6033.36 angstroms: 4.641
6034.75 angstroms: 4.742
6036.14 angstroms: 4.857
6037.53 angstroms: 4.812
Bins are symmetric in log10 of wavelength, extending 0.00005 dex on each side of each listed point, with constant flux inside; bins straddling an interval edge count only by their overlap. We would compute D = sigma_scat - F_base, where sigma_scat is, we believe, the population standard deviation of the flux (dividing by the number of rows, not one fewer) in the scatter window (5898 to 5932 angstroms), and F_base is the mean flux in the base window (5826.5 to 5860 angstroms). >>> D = -4.24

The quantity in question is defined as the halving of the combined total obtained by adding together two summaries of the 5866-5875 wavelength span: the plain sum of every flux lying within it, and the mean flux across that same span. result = 16.5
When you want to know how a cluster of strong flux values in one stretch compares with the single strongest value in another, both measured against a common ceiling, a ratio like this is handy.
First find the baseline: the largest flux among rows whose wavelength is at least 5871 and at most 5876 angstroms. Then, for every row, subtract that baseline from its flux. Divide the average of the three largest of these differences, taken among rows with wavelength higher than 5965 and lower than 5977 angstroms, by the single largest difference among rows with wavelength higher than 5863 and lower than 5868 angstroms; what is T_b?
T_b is 1.9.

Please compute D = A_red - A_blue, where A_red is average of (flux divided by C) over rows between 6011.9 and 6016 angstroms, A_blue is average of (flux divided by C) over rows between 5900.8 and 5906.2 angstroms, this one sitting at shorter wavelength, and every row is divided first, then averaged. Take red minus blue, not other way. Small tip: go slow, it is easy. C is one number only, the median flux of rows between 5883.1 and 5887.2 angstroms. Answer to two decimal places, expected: -0.10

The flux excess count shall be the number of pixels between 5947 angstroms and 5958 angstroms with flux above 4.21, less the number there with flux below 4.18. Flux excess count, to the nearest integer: -6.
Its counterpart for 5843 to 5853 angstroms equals 4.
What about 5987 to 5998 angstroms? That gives 4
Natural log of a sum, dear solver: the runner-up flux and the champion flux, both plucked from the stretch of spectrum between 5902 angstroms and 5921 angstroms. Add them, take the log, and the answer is 2.25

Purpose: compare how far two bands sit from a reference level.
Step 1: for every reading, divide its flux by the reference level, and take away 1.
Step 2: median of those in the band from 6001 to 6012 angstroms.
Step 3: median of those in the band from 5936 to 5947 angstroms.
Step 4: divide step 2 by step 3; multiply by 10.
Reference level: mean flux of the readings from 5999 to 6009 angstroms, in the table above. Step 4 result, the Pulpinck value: 0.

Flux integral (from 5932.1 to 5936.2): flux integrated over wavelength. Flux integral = 17.7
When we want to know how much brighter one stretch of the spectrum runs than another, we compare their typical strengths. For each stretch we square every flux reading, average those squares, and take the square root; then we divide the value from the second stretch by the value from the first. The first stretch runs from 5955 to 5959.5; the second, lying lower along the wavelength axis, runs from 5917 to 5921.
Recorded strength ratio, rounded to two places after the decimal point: 1.07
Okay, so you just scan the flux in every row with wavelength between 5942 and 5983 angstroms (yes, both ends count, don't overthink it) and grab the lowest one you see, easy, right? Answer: 3.724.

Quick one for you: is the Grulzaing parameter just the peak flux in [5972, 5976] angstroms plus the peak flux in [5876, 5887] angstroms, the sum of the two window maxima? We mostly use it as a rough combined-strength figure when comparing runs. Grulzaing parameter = 8.30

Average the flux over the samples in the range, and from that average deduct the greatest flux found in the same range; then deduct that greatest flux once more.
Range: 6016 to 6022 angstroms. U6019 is -4.50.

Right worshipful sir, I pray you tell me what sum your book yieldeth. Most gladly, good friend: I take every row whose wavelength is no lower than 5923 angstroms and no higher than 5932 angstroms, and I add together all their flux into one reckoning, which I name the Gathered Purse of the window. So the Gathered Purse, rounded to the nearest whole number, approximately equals 30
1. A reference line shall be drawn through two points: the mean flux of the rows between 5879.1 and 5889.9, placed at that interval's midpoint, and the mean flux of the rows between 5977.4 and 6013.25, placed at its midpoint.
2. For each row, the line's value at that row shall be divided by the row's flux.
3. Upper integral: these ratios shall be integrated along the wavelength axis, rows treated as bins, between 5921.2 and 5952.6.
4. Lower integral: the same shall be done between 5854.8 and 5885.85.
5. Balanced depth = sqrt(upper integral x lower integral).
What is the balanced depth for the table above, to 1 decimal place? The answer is 29.0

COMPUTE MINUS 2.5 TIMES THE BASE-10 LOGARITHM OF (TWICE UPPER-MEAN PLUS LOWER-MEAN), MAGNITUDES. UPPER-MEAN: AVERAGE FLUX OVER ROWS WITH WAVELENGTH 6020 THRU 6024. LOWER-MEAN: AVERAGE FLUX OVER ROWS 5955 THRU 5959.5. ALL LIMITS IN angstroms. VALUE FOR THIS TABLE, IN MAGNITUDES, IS -2.77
